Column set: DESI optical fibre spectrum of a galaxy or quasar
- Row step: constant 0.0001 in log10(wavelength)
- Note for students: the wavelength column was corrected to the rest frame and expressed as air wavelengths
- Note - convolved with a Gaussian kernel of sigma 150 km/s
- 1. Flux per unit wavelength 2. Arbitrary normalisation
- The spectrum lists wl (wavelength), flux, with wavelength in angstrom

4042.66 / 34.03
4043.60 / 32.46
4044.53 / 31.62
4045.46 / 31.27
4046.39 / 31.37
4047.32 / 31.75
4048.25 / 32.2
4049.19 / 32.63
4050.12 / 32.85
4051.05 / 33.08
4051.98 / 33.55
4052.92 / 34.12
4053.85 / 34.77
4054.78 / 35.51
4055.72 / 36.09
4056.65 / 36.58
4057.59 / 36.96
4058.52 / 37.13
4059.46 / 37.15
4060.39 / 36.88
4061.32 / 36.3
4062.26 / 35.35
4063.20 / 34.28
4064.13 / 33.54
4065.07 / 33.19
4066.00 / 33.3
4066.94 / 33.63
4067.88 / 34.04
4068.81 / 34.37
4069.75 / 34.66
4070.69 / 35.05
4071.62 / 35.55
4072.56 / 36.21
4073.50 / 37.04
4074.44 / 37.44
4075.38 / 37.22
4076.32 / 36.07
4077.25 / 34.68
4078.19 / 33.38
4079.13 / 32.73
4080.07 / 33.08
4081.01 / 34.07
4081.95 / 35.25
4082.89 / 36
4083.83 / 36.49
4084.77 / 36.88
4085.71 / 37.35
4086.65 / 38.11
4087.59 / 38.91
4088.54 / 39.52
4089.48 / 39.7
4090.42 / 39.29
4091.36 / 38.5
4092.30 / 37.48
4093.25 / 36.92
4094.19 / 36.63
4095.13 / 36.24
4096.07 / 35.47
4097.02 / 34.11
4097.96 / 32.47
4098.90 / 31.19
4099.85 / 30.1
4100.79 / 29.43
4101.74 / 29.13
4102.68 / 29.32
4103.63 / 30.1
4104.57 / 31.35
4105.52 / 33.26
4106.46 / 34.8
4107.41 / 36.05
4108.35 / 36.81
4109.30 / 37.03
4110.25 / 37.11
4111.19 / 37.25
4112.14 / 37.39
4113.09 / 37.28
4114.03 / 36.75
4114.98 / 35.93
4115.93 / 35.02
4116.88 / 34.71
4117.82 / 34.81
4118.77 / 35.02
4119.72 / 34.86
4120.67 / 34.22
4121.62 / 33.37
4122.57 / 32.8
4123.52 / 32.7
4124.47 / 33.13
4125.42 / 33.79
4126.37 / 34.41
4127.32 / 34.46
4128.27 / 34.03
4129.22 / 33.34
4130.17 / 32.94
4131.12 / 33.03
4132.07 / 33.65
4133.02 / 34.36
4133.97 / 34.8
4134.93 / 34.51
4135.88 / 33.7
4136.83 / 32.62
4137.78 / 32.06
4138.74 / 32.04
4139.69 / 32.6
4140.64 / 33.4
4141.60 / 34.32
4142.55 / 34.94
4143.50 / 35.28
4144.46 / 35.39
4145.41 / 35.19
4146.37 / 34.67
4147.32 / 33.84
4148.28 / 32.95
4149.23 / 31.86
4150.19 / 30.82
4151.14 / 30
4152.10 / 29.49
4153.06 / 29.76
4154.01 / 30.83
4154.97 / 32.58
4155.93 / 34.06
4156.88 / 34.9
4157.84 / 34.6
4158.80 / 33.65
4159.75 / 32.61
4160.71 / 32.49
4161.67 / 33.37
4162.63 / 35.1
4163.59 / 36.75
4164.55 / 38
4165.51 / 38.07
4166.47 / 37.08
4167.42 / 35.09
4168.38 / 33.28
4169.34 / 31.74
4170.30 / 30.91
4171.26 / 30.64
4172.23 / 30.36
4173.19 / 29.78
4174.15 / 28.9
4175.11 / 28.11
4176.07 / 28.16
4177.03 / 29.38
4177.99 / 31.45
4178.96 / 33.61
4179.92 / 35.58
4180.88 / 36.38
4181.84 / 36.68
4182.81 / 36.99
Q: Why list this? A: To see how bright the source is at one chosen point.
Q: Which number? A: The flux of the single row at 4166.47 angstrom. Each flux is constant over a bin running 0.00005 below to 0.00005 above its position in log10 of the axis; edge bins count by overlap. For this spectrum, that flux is 37.08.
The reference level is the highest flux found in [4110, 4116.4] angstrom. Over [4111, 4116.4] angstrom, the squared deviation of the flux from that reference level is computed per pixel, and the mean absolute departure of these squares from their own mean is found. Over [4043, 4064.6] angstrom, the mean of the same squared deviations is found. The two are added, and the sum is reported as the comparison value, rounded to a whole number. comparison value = 16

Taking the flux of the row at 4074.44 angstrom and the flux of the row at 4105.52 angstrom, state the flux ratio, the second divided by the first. 0.89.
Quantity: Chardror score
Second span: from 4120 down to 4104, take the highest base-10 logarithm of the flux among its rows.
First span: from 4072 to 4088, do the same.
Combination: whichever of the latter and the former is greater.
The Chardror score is 1.59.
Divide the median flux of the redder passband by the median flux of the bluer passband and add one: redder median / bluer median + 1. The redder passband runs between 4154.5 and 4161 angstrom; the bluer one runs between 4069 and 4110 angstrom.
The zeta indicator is 1.93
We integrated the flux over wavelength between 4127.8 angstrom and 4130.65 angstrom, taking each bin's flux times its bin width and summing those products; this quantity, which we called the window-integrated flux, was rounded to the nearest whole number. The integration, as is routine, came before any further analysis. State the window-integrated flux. 95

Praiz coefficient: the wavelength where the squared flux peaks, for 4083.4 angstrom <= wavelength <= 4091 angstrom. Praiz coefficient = 4089.48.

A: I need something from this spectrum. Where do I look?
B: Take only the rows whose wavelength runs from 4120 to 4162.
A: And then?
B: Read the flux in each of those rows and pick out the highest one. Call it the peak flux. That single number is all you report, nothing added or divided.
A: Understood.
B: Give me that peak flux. 35.39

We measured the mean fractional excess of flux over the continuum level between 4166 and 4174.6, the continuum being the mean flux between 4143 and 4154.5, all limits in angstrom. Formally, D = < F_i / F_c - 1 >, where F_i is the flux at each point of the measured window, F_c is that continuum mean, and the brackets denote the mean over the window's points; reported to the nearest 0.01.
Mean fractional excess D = -0.02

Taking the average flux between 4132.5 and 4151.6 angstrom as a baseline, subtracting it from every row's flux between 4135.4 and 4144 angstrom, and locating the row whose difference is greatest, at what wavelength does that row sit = 4143.50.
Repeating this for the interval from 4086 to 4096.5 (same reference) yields 4089.48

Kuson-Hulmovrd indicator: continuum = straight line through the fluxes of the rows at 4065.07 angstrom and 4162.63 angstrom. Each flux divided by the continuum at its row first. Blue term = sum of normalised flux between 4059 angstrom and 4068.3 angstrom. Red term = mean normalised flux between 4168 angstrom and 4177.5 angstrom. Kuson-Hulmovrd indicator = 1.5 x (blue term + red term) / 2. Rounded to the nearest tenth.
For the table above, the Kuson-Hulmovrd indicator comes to 8.5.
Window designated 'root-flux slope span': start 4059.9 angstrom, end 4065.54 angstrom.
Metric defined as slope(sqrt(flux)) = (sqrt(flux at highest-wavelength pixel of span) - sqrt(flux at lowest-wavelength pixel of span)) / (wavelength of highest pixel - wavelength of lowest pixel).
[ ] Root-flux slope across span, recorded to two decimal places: -0.07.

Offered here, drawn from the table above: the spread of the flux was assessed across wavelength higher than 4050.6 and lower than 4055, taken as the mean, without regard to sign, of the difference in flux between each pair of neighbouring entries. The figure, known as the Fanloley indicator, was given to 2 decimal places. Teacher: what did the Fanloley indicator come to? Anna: 0.61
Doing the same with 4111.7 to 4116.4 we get 0.59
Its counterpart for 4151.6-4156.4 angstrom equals 1.14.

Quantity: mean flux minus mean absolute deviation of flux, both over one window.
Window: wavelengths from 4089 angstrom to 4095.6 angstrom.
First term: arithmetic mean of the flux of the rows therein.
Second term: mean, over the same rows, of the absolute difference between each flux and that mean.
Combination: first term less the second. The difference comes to 36.7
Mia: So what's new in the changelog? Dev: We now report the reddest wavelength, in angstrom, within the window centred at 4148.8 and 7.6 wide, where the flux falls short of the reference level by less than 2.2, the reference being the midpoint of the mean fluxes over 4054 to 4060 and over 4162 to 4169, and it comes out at 4146.37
